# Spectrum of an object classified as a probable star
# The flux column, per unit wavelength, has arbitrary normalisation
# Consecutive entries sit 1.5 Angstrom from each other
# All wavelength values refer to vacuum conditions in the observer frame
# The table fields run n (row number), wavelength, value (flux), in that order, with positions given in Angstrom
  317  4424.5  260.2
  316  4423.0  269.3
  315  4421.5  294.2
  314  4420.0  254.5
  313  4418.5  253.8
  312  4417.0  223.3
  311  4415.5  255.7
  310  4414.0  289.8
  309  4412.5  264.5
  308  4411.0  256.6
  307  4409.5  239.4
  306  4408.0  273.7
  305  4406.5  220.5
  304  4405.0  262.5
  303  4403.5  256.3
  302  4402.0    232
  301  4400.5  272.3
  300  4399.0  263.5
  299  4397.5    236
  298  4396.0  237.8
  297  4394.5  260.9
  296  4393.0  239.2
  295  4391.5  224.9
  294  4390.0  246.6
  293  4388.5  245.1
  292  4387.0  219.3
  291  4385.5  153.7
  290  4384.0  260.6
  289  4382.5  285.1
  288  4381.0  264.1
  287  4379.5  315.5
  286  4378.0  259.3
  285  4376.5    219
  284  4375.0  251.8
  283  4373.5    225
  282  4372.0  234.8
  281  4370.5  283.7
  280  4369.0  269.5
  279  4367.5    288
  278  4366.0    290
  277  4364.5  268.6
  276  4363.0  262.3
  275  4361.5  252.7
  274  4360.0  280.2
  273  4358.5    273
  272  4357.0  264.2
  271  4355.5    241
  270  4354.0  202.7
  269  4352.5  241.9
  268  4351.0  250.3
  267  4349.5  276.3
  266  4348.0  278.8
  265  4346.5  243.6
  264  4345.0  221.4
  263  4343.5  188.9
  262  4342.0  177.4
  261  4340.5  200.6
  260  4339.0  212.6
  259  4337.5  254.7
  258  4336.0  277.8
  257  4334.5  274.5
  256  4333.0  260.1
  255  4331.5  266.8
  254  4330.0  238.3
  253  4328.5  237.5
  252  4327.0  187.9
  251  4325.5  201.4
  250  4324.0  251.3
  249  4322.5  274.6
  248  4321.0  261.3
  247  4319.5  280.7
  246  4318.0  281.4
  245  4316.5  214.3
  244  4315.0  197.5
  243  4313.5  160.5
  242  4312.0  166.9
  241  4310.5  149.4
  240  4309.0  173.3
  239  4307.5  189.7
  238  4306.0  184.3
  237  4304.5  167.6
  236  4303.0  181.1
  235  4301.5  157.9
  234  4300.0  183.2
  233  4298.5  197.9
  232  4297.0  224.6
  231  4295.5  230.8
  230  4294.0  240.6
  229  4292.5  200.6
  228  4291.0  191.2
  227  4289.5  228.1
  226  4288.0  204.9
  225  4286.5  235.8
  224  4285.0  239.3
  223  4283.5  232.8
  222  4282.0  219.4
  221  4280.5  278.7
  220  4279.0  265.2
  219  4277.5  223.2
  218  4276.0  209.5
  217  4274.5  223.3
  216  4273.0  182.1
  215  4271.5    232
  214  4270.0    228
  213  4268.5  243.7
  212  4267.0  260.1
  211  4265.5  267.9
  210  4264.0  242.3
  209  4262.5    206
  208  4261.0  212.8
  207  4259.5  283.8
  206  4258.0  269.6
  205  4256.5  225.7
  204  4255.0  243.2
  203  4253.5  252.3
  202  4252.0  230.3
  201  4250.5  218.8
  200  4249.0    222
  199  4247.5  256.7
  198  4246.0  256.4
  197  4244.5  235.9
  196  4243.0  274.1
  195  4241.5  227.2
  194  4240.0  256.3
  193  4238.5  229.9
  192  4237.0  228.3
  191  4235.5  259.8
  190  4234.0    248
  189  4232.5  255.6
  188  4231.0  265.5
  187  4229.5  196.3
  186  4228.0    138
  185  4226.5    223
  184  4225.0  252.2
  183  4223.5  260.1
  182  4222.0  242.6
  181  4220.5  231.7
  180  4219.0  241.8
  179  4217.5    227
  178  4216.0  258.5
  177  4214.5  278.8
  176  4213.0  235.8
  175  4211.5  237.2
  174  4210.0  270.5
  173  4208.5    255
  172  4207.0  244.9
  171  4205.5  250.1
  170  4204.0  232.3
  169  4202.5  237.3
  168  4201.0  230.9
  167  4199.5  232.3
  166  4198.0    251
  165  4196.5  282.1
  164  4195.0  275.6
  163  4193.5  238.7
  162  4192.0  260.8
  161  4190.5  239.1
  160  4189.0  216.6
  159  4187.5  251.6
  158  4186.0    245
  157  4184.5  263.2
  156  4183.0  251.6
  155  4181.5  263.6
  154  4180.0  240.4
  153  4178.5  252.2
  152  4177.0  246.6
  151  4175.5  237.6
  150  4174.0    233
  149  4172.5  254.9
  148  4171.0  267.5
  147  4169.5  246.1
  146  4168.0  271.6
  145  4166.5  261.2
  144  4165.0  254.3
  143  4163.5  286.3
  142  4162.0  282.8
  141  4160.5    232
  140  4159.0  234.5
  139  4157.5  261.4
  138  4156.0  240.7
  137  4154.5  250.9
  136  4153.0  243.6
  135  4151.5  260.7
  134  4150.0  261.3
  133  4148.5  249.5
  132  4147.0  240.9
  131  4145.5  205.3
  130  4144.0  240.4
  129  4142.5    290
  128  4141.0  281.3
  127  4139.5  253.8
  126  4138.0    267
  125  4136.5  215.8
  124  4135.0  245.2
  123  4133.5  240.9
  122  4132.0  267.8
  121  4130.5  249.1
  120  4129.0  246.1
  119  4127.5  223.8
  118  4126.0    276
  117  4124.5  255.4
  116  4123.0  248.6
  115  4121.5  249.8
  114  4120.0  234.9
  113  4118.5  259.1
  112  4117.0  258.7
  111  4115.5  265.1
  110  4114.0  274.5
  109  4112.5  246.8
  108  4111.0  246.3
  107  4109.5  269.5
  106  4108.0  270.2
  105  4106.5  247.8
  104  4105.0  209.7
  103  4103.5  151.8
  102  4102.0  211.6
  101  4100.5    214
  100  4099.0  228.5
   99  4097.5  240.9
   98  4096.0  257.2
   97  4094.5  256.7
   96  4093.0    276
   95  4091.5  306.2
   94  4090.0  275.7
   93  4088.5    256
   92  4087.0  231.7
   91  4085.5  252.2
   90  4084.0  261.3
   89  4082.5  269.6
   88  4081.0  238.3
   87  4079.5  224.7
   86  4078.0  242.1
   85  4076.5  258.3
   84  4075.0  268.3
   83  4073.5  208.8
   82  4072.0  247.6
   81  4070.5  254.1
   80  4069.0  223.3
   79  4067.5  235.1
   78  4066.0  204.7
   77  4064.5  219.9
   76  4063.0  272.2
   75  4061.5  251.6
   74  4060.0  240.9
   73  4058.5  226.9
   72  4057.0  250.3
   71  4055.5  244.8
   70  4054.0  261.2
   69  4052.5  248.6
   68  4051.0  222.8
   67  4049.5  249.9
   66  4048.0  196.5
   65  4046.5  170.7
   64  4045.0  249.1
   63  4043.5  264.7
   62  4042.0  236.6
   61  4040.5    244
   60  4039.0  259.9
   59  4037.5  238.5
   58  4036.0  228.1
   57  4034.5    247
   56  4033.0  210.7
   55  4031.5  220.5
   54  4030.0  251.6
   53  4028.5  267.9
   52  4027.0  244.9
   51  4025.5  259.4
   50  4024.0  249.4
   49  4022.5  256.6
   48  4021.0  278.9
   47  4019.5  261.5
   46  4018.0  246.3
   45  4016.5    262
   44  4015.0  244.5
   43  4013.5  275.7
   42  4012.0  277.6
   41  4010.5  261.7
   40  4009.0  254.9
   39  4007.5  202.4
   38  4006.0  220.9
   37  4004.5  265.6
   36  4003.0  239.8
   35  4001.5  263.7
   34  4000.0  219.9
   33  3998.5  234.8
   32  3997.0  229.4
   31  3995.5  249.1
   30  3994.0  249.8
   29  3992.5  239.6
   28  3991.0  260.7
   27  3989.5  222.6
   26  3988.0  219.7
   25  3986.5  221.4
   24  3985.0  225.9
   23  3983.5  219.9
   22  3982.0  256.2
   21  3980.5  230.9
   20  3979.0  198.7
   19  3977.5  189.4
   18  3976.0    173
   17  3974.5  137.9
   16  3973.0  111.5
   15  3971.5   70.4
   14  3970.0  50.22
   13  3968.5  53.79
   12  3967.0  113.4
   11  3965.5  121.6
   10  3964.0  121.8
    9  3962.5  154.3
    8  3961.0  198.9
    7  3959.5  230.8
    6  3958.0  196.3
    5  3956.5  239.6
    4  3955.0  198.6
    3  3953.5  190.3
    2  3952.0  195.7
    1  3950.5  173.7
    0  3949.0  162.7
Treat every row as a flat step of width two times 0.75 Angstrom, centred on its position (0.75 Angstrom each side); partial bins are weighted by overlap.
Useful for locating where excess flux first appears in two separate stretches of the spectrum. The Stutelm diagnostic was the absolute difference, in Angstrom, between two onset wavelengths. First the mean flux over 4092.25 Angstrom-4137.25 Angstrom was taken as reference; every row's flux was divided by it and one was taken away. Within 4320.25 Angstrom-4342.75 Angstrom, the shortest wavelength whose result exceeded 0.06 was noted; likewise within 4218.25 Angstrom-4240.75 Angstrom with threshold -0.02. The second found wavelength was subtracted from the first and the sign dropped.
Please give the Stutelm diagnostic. 102 Angstrom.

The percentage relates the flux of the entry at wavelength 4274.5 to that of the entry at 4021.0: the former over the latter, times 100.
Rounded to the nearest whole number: 80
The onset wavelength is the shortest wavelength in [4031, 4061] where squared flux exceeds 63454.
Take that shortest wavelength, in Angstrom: 4039.0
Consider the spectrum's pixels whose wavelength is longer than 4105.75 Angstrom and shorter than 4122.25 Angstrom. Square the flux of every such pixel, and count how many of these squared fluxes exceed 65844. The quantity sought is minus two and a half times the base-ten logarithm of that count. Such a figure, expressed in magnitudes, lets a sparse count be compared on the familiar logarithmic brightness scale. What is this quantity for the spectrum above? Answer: -1.9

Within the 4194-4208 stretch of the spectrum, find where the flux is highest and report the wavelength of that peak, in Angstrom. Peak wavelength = 4196.5 Angstrom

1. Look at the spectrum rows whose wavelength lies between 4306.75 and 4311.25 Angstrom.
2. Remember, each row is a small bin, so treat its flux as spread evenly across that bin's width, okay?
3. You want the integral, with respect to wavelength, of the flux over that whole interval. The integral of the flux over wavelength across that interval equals 769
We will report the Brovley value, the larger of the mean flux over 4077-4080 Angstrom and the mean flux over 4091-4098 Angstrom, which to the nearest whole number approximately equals 267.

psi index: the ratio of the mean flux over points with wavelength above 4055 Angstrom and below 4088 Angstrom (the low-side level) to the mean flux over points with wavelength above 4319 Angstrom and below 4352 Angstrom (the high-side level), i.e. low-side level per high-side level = 1.00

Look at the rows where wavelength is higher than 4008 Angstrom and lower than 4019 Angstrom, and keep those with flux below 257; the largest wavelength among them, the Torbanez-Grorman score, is 4018.0 Angstrom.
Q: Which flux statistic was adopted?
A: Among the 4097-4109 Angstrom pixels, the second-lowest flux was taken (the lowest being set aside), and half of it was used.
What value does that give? 105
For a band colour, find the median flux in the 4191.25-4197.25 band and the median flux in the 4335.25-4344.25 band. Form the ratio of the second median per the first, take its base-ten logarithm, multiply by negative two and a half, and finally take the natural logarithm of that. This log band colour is -1.3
